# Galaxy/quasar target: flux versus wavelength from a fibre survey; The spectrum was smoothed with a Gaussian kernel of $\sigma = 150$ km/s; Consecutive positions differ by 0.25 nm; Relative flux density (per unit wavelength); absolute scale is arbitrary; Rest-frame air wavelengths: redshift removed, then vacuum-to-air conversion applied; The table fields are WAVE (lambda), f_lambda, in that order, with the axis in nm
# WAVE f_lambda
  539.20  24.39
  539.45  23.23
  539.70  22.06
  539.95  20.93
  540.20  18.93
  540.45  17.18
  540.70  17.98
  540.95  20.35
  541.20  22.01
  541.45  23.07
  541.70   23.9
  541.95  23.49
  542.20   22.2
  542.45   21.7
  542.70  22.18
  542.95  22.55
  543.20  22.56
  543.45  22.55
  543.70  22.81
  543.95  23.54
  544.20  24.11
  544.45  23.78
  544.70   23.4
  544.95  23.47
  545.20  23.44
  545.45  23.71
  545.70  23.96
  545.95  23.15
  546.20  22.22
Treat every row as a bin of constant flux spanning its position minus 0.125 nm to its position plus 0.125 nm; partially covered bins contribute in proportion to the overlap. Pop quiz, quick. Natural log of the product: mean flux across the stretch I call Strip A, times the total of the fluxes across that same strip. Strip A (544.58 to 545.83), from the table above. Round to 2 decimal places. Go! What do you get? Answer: 7.93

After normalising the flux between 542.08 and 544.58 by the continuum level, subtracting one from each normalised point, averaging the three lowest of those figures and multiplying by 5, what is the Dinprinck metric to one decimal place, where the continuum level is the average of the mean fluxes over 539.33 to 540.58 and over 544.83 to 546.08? 0.0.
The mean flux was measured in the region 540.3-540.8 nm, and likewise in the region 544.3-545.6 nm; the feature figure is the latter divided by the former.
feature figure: 1.34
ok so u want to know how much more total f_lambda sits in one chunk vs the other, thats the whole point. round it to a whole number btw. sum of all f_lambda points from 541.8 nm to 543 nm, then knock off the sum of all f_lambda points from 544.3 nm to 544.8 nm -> 65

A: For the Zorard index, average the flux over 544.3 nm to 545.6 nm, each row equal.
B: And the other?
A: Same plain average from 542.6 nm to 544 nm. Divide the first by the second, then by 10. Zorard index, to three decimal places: 0.104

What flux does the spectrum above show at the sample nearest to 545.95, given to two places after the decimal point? 23.15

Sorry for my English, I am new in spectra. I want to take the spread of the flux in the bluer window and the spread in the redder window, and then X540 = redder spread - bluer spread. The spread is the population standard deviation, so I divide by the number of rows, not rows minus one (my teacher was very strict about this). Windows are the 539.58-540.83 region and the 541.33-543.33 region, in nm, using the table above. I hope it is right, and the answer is -1.1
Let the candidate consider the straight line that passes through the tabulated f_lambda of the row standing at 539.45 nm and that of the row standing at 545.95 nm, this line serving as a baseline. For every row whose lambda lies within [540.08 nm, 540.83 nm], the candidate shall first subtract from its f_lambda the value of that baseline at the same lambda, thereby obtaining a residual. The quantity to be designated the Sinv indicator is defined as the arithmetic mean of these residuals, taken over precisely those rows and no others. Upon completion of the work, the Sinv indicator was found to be -5.2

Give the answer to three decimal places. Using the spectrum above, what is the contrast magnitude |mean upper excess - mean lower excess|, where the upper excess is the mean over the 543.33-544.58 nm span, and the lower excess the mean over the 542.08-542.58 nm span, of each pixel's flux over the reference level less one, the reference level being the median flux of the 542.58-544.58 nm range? 0.062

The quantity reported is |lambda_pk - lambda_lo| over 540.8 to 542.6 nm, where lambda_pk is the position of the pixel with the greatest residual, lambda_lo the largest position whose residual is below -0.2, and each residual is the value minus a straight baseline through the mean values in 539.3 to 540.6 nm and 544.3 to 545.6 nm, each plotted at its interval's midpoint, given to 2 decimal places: 0.75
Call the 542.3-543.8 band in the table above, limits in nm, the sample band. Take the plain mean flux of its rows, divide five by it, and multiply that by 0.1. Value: 0.0223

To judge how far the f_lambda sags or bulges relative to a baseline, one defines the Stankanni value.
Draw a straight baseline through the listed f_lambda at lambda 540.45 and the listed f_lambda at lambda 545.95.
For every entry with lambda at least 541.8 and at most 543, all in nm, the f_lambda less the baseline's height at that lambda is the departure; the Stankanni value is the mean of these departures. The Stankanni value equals 3.1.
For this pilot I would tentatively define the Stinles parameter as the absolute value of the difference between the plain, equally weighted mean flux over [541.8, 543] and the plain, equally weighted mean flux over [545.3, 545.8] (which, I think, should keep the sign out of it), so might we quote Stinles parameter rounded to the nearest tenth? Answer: 1.4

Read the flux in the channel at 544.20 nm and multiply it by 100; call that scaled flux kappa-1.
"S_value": 2411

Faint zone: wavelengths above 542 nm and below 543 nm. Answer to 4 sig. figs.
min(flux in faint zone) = 21.70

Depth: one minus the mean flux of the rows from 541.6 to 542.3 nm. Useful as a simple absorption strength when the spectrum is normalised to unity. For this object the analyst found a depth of -22.2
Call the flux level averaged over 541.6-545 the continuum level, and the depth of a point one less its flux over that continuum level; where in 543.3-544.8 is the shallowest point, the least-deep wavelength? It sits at 544.20 nm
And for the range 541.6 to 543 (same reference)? 541.70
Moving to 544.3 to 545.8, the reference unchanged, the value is 545.70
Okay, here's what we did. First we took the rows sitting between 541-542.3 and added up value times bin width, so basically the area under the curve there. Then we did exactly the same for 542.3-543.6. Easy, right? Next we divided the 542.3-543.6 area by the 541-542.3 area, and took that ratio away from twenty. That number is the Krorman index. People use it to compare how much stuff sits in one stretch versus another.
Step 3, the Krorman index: 19.0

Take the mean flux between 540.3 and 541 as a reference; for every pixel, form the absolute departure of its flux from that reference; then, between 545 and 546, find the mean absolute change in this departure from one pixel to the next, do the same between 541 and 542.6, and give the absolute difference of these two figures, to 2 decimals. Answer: 0.37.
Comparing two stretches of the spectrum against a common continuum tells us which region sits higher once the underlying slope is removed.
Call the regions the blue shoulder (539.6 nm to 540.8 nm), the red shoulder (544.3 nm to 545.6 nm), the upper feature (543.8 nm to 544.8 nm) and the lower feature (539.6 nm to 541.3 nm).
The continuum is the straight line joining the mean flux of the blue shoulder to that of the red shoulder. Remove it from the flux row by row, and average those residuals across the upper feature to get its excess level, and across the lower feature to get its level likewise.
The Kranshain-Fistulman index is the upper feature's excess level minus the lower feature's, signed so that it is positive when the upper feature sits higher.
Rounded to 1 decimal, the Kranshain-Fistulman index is 0.4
